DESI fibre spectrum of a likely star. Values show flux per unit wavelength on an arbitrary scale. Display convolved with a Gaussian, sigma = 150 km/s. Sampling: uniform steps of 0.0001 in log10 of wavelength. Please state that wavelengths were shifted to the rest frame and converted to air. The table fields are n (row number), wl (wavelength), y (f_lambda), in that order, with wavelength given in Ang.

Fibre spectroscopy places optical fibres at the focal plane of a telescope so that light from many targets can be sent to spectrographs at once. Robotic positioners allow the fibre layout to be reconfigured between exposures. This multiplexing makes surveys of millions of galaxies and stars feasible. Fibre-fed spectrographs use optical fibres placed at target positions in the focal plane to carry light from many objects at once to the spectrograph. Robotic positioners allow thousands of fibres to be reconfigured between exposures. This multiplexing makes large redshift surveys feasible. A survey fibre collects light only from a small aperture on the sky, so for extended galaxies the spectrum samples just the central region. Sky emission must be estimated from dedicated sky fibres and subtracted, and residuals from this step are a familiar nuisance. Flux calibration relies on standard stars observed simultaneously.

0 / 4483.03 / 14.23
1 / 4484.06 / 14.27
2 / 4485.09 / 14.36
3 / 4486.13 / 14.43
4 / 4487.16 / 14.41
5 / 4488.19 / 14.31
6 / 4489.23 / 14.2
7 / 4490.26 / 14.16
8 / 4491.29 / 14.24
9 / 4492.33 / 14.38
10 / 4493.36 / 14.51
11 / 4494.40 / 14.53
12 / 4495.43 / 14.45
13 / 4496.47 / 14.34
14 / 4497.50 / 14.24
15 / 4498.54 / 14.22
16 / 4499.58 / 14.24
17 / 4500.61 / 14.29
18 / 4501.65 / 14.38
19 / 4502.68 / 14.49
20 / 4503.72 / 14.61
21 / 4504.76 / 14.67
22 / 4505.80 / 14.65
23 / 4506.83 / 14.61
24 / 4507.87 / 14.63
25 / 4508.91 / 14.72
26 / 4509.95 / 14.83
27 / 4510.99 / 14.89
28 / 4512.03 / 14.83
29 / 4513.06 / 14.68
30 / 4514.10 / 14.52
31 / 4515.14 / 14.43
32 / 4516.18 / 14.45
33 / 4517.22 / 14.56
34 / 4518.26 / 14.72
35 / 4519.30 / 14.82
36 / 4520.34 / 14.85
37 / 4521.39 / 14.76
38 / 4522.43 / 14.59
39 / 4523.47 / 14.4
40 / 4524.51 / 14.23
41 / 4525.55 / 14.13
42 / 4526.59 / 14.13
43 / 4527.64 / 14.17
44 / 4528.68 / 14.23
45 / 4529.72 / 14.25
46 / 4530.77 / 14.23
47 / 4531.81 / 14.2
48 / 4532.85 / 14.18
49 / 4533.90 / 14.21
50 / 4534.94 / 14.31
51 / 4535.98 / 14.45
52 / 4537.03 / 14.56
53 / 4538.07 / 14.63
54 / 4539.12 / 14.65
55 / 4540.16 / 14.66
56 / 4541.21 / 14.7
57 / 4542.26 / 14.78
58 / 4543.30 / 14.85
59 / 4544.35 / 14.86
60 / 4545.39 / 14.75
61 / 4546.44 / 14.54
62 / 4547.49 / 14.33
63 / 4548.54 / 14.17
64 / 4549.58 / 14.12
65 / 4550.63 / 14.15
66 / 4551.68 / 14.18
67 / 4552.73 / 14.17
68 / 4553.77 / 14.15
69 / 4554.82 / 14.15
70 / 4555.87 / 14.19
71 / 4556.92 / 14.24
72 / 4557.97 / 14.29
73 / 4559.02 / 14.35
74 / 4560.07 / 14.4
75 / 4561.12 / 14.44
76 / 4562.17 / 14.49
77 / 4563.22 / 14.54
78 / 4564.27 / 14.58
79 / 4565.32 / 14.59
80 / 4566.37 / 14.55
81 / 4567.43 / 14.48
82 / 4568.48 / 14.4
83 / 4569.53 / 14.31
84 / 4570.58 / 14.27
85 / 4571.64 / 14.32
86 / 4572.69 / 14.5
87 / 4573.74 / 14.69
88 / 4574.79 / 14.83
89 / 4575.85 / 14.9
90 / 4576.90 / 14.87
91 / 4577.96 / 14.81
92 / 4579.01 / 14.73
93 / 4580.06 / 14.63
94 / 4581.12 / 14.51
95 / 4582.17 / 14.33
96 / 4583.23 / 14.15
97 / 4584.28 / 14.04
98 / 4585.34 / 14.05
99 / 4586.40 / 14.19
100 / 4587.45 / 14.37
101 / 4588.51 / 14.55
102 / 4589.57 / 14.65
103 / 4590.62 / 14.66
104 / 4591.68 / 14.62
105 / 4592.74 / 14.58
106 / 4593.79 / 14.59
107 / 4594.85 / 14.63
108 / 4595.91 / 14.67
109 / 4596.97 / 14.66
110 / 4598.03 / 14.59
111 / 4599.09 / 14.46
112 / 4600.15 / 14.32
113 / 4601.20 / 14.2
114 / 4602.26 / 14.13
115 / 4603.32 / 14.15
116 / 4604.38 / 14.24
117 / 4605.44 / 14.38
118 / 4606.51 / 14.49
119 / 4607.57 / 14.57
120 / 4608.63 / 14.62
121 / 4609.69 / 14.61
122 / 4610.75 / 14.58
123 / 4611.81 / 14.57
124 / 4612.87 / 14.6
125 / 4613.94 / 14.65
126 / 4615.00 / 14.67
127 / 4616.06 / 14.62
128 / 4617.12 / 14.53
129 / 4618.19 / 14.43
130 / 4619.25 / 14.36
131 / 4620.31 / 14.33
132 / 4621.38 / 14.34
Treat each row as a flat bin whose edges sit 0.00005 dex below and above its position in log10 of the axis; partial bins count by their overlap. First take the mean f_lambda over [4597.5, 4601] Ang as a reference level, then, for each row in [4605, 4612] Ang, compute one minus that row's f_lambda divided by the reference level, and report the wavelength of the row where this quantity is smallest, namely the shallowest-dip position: 4608.63 Ang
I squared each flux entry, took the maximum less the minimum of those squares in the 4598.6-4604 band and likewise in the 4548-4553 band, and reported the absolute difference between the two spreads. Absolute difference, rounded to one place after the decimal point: 7.7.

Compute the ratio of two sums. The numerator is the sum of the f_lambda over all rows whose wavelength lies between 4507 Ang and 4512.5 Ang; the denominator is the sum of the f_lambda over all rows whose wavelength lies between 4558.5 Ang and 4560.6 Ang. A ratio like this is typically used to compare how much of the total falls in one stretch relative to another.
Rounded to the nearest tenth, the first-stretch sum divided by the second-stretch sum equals 2.6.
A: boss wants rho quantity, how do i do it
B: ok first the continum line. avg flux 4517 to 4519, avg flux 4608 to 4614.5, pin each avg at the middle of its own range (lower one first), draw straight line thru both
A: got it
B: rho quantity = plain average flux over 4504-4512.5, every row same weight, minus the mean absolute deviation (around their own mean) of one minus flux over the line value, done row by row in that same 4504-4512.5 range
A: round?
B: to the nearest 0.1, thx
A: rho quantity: 14.7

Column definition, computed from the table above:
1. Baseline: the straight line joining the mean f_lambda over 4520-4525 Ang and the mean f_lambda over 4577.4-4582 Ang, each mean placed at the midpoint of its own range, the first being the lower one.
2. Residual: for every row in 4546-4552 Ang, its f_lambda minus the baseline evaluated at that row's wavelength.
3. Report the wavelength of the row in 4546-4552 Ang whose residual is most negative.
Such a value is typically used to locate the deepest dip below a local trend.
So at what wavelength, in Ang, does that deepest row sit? 4549.58 Ang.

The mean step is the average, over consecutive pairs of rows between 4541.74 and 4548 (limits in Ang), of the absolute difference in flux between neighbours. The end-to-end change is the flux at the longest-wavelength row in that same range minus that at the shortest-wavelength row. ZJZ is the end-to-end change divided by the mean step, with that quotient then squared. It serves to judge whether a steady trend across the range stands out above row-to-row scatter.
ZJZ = 14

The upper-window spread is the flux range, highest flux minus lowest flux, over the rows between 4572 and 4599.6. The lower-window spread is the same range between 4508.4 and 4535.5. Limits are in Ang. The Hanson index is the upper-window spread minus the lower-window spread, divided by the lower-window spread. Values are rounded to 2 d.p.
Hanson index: 0.13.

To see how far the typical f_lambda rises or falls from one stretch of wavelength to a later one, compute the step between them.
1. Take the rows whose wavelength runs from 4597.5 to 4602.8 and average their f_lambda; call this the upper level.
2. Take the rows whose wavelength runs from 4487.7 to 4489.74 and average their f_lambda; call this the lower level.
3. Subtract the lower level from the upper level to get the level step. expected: 0.1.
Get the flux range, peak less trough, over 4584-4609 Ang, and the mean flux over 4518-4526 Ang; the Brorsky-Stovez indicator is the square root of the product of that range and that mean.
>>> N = 3.0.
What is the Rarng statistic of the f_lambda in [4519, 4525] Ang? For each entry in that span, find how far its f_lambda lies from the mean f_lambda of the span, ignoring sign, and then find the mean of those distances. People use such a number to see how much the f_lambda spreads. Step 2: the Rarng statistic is 0.20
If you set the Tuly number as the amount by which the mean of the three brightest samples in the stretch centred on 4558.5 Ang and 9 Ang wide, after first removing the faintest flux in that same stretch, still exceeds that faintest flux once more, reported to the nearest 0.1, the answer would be -13.9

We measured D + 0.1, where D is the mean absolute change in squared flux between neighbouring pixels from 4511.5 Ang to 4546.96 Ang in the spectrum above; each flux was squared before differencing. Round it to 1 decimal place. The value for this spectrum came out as 2.5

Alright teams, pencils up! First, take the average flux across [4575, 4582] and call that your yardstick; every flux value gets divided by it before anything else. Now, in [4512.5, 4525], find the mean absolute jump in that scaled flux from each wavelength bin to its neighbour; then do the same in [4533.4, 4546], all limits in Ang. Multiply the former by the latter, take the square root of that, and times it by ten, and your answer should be 0.061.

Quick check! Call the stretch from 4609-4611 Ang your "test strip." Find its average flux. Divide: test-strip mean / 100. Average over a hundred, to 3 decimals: 0.146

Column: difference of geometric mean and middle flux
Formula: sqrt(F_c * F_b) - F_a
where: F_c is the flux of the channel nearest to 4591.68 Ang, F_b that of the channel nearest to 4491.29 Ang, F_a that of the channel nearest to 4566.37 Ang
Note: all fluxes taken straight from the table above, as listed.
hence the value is -0.12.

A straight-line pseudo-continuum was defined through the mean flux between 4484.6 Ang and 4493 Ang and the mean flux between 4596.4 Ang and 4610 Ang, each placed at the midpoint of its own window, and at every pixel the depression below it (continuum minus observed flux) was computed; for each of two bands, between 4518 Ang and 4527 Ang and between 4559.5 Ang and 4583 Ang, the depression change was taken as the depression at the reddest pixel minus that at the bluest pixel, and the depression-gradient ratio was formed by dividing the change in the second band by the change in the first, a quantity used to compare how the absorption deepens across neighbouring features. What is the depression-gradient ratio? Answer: 0.15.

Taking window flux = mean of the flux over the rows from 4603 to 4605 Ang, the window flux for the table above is 14.2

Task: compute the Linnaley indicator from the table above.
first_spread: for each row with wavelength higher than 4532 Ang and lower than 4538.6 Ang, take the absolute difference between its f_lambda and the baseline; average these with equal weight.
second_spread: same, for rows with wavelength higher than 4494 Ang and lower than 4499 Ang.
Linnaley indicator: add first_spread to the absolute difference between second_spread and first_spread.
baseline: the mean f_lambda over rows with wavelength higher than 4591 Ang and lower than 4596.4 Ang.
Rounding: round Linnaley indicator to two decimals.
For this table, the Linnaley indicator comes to 0.26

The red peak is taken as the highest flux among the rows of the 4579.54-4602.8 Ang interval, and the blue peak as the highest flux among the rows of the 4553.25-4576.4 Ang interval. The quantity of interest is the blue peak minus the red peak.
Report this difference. 0.23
